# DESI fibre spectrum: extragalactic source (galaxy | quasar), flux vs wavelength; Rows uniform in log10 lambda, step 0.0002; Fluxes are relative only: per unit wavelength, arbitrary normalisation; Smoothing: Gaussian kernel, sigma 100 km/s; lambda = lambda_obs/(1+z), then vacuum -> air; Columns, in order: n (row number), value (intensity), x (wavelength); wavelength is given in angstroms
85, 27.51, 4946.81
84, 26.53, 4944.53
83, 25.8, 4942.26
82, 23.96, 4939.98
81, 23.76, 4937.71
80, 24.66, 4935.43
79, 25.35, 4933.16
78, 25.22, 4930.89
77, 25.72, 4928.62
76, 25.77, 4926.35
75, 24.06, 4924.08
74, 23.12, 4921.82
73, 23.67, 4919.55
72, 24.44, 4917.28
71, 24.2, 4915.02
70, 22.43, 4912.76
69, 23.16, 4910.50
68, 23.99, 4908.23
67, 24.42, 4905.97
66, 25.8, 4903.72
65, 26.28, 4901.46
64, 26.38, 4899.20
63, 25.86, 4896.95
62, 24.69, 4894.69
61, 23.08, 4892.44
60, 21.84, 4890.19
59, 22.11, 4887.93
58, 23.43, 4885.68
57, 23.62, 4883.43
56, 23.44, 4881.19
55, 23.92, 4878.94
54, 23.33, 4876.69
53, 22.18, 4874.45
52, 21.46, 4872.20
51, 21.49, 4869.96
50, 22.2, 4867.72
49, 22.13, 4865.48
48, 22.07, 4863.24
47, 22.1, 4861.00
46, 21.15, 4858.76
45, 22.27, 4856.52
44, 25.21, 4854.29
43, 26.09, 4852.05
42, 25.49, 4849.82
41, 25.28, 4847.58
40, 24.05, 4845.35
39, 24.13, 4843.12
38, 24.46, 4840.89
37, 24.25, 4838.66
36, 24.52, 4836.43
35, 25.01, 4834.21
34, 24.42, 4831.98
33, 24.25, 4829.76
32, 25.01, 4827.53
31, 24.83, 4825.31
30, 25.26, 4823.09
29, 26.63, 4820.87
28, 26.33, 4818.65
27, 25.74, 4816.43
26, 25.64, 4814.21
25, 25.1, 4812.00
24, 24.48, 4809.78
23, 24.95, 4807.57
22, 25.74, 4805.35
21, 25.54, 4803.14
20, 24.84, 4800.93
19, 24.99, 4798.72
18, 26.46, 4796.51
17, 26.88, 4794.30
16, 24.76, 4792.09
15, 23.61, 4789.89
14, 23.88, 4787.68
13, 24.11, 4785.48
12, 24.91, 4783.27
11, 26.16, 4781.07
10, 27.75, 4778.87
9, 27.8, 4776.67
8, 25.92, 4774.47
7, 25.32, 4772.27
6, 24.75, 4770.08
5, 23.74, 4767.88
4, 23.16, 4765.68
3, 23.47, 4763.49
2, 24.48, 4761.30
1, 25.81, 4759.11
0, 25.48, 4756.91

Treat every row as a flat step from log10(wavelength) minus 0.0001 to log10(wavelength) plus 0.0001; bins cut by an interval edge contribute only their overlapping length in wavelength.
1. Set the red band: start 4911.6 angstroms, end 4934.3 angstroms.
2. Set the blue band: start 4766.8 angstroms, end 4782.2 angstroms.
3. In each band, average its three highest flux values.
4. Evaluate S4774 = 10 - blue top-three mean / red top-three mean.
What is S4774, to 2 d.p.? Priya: 8.94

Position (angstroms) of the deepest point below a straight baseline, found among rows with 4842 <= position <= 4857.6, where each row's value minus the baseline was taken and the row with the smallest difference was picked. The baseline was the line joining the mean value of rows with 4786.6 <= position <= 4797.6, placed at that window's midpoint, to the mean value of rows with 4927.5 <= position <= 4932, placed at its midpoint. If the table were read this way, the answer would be 4856.52 angstroms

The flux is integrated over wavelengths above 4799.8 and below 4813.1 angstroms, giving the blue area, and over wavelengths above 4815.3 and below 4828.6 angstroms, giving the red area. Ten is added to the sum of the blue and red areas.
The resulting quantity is 685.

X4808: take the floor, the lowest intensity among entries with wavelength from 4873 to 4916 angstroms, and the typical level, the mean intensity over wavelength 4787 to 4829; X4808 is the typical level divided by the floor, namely 1.16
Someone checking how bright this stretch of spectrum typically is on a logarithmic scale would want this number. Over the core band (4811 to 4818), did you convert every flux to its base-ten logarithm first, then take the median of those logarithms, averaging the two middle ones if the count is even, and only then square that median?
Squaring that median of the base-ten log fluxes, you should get 1.985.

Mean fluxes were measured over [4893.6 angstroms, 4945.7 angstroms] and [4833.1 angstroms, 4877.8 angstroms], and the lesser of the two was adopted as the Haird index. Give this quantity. 23.4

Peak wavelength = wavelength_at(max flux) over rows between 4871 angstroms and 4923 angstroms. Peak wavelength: 4899.20 angstroms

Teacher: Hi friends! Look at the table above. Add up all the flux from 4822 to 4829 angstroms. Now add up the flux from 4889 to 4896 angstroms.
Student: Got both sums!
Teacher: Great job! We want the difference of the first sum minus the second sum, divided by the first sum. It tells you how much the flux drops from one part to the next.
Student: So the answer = 0.07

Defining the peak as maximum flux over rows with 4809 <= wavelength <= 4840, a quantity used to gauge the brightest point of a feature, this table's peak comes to 26.63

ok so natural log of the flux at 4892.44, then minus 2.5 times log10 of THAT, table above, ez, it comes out -1.242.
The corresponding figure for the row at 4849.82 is -1.276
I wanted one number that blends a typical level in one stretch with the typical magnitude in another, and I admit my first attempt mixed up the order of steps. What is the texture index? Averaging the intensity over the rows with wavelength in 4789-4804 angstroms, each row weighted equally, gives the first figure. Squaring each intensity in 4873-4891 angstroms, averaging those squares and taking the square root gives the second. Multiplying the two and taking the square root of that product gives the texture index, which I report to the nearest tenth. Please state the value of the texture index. 24.1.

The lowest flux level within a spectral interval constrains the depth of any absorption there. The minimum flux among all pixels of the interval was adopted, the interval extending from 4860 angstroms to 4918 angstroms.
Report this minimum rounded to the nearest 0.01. 21.46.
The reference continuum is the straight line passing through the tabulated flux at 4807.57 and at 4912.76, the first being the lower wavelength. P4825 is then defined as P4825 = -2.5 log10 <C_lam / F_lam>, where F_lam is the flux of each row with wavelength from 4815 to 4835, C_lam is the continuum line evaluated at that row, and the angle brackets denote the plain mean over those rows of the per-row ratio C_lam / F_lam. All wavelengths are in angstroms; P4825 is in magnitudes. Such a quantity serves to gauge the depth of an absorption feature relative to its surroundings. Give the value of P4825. 0.032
